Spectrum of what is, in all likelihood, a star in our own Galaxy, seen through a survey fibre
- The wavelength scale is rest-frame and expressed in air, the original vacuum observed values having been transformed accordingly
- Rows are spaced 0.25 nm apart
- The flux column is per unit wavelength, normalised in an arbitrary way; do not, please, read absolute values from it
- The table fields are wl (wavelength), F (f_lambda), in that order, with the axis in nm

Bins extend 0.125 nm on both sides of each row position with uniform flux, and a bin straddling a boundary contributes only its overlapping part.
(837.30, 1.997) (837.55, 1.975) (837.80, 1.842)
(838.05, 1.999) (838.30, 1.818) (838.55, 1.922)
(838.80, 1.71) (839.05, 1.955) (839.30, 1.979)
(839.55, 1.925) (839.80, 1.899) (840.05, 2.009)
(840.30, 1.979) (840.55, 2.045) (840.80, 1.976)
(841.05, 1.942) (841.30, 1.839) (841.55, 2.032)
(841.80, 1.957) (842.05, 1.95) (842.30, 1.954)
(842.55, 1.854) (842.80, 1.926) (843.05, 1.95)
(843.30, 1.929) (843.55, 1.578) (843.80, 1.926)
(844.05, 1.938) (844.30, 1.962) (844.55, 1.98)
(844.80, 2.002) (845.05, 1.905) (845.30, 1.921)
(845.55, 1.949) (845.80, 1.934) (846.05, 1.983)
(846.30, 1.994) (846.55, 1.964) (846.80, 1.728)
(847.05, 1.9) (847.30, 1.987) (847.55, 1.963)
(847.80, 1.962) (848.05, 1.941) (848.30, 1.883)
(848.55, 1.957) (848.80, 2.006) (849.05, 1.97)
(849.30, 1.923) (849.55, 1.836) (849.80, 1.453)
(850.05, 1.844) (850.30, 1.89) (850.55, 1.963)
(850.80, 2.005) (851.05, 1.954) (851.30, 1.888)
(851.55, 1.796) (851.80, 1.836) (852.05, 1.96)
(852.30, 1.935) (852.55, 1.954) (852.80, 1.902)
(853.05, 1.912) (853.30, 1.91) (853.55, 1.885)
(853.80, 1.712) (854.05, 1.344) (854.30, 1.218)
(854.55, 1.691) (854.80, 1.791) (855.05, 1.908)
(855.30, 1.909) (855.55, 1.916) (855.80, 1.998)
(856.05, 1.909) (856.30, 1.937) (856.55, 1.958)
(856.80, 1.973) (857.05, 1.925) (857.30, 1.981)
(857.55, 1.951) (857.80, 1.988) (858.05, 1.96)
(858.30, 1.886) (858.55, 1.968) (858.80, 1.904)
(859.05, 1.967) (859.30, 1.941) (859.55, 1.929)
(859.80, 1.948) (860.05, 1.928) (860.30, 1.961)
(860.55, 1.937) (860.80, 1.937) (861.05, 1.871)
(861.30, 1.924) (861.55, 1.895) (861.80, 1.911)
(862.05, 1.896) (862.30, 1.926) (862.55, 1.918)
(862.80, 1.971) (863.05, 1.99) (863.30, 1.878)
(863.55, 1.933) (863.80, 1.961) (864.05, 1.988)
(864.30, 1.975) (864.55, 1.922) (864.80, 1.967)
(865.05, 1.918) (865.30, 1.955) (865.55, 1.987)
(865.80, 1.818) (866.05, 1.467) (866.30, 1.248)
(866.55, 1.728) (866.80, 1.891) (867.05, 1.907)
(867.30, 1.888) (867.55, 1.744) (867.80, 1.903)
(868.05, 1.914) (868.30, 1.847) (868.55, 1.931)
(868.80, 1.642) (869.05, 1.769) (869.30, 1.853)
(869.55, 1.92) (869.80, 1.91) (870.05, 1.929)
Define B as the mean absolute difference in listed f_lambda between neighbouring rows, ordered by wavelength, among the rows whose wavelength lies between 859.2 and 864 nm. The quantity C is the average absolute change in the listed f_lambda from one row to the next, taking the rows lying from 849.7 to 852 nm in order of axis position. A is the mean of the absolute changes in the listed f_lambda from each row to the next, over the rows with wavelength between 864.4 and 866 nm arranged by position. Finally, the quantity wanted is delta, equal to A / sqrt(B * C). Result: 1.16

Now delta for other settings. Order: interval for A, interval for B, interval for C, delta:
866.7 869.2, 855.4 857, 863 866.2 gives 1.65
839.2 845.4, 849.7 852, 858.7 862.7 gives 1.49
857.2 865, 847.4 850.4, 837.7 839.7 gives 0.31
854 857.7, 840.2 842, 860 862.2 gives 1.65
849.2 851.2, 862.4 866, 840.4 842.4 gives 2.52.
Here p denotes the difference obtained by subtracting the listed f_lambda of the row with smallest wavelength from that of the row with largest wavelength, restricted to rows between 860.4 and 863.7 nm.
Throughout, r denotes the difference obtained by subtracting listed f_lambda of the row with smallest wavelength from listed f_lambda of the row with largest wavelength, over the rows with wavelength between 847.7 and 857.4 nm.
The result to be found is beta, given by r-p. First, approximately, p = 0.00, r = 0.019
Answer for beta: 0.02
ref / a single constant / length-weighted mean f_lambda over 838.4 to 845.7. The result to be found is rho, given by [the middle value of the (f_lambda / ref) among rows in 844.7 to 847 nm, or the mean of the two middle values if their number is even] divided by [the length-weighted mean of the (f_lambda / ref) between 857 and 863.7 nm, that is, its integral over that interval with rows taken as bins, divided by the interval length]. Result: 1.01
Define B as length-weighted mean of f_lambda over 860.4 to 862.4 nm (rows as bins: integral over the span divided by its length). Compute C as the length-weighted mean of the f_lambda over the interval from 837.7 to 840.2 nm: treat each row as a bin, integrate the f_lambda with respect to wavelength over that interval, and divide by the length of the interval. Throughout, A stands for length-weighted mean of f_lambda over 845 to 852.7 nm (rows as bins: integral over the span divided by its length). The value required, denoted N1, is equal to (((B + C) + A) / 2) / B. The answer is 1.50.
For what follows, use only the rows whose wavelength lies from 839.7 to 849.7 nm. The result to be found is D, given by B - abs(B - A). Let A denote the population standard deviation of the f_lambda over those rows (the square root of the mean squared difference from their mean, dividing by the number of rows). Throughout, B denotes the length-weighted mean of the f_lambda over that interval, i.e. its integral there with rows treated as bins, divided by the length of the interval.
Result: 0.08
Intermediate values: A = 0.08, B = 1.932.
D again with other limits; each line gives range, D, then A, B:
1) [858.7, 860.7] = 0.02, 0.02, 1.940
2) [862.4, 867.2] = 0.19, 0.19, 1.865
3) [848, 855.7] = 0.18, 0.18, 1.841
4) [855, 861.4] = 0.03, 0.03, 1.939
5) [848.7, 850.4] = 0.17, 0.17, 1.843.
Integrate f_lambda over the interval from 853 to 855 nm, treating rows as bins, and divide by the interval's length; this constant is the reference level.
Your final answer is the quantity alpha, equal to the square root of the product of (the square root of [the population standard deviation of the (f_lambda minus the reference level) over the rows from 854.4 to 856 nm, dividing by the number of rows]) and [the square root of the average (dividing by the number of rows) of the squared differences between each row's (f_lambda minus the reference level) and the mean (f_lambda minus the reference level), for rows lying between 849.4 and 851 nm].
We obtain 0.238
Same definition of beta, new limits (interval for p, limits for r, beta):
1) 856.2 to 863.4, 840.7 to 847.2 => -0.02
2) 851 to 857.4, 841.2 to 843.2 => 0.08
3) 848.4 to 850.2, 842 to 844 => 0.09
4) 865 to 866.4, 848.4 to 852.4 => 0.65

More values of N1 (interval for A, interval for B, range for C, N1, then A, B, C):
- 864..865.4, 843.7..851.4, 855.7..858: 1.52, 1.95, 1.92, 1.96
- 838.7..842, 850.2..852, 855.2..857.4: 1.52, 1.94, 1.91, 1.95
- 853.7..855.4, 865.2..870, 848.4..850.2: 1.47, 1.65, 1.81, 1.86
